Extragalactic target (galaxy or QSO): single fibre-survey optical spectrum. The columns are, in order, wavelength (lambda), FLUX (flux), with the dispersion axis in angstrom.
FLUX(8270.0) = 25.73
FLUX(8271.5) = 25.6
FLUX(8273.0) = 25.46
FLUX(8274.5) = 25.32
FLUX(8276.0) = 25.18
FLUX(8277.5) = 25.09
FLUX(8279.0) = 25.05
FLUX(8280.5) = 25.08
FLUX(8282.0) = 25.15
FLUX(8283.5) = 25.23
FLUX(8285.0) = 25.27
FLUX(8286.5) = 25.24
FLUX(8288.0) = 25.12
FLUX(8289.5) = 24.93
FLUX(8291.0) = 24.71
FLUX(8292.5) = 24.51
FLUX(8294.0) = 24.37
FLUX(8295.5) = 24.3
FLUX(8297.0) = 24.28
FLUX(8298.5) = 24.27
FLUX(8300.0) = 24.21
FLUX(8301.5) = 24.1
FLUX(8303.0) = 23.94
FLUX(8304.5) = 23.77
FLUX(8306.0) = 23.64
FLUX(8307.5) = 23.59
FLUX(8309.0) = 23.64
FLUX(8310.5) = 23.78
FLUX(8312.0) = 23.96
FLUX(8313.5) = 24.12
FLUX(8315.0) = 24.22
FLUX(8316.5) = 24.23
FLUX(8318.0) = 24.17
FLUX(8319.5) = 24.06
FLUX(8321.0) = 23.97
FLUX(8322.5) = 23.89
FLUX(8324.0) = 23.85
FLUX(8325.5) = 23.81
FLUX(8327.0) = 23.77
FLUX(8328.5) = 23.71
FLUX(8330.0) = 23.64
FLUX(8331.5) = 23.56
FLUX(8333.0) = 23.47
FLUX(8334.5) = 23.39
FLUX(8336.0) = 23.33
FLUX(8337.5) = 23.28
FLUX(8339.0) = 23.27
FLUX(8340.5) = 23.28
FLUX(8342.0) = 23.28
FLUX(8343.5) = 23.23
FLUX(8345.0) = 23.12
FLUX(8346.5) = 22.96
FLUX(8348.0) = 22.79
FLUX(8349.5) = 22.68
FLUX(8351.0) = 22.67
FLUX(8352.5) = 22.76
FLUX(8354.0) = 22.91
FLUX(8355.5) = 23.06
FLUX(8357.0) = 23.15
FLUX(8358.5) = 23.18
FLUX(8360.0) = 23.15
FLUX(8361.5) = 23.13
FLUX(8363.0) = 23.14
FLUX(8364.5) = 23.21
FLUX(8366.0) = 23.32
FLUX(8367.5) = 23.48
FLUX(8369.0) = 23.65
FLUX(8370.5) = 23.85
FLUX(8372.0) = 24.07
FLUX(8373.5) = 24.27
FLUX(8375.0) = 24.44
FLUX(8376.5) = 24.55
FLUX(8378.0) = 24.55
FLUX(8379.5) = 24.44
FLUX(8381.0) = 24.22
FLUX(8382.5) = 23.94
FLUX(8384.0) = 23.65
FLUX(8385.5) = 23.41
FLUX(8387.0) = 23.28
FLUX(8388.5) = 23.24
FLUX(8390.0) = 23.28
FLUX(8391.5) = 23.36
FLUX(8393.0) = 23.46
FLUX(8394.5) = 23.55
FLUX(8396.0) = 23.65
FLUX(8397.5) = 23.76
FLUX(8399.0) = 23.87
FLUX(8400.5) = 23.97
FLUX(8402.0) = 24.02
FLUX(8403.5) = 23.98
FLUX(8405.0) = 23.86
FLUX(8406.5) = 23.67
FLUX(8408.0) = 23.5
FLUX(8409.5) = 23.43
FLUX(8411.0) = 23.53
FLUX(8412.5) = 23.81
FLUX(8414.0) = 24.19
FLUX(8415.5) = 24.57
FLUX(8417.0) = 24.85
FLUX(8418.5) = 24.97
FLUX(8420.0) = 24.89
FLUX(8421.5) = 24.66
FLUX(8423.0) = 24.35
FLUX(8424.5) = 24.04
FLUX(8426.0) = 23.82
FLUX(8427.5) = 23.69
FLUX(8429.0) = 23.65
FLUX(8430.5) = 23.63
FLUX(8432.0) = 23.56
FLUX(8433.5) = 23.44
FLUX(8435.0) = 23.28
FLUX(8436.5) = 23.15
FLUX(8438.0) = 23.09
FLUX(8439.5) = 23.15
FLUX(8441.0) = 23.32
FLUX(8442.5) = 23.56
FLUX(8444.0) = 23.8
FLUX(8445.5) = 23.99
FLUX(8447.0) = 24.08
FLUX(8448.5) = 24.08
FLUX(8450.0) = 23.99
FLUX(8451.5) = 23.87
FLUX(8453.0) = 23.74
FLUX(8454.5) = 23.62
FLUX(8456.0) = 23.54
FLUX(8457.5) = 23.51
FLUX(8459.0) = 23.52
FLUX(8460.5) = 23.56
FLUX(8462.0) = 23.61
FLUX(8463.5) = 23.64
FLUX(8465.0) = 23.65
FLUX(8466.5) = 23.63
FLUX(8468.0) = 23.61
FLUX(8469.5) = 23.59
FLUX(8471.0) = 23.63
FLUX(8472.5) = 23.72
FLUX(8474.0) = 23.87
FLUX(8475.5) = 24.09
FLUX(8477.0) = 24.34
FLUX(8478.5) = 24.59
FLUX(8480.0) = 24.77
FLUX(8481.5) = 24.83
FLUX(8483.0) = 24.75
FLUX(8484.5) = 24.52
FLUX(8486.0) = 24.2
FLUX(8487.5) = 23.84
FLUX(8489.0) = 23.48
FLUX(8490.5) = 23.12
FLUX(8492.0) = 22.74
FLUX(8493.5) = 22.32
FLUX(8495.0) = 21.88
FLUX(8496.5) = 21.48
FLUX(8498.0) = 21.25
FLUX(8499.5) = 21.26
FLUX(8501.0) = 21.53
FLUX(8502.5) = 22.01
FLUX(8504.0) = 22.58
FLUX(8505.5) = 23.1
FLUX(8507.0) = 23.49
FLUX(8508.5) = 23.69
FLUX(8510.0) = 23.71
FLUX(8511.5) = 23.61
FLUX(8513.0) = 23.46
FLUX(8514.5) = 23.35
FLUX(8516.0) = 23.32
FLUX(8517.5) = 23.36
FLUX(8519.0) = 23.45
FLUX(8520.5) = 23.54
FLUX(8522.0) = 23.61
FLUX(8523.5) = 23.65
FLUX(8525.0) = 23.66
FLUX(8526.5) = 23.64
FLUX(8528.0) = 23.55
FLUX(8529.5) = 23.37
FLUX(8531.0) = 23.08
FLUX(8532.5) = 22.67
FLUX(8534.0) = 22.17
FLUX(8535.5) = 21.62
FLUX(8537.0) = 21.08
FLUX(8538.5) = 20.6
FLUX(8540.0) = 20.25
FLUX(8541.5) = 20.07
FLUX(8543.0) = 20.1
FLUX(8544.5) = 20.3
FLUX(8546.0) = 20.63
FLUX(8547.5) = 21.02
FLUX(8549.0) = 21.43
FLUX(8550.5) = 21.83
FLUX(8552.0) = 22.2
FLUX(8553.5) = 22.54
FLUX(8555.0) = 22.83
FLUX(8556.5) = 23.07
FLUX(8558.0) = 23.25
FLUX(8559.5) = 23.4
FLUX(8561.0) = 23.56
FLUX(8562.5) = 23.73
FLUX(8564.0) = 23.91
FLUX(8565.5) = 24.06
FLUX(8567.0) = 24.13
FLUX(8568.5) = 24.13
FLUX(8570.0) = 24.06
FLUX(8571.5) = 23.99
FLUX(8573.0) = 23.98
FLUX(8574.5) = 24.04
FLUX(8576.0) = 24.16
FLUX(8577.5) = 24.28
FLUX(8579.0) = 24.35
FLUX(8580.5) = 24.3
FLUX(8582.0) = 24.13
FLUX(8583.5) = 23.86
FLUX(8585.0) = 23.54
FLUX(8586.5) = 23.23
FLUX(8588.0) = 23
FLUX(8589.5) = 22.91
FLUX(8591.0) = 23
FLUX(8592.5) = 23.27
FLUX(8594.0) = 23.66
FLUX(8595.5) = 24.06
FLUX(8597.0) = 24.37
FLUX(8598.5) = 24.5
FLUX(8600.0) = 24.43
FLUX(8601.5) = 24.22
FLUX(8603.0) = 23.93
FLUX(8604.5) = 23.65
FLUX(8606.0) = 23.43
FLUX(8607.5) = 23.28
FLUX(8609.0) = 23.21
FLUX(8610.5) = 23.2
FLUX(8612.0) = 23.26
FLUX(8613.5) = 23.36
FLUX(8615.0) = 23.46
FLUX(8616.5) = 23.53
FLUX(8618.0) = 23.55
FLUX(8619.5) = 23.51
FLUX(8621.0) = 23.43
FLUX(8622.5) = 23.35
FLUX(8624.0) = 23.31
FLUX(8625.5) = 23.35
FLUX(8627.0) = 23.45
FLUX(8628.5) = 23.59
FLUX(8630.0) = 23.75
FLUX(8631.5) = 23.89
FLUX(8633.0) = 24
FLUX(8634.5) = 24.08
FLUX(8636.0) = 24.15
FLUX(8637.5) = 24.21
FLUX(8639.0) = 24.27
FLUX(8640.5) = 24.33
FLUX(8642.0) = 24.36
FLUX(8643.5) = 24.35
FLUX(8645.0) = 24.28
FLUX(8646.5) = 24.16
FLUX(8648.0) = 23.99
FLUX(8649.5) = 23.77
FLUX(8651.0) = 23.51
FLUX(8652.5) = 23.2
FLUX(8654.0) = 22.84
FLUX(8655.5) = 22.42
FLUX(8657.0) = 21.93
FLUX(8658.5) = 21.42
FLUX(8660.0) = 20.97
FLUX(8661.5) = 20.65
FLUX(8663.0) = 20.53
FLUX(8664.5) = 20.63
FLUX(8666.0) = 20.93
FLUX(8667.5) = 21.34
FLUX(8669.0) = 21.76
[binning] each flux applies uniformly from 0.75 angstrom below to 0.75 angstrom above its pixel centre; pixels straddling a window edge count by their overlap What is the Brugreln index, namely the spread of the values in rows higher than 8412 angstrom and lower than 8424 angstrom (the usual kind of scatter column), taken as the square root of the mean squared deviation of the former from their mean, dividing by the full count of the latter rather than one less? 0.37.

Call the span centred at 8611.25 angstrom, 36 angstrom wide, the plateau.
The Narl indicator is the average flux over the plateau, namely 23.6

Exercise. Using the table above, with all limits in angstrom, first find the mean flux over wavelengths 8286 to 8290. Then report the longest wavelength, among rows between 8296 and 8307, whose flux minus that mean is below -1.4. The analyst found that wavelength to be 8306.0 angstrom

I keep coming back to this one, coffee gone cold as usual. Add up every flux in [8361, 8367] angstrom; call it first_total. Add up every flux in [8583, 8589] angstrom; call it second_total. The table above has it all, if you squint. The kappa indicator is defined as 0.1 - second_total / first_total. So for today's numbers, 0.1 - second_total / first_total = -0.909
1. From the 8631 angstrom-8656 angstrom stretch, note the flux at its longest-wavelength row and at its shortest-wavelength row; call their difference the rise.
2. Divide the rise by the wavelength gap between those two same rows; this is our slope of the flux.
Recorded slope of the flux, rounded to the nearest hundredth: -0.06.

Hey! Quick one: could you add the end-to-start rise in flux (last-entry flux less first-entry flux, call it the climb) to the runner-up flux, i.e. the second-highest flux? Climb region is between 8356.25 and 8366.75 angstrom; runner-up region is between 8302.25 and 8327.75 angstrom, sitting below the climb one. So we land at 24.4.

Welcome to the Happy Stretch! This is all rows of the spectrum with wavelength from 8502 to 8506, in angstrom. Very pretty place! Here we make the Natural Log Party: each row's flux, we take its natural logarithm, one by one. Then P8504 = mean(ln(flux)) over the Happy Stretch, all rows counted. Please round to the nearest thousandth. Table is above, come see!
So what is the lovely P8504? 3.116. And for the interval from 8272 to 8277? 3.232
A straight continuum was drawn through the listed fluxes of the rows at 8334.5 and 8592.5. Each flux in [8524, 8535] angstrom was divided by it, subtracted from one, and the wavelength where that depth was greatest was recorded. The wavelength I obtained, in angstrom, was 8534.0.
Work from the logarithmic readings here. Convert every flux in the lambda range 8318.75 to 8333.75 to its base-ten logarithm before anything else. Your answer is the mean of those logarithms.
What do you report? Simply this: 1.38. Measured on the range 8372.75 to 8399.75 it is 1.38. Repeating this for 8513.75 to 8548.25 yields 1.35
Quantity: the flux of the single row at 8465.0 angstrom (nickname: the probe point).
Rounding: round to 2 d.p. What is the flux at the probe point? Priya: 23.65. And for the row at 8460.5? 23.56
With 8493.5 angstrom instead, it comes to 22.32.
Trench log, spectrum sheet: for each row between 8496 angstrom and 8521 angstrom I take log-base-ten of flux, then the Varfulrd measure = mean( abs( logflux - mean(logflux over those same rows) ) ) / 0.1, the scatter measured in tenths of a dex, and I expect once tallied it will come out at 0.157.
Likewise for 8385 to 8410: 0.042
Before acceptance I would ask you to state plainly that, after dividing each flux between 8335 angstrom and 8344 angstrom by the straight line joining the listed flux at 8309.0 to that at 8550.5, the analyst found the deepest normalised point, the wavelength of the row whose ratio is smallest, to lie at 8343.5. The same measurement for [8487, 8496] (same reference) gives 8495.0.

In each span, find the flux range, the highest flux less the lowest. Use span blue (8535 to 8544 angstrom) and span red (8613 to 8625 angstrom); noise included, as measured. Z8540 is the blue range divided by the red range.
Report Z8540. 6.5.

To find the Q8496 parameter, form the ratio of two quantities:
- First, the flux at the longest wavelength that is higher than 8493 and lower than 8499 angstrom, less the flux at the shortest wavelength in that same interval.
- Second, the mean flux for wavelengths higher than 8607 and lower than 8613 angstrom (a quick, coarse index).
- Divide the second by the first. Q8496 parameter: -22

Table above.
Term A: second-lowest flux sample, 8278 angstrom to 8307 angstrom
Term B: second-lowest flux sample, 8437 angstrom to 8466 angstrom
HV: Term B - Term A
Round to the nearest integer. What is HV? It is -1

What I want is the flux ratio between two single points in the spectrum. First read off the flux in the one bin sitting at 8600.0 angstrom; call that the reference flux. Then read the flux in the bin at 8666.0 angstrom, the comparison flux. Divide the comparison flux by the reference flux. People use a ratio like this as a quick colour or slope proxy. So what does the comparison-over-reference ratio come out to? 0.86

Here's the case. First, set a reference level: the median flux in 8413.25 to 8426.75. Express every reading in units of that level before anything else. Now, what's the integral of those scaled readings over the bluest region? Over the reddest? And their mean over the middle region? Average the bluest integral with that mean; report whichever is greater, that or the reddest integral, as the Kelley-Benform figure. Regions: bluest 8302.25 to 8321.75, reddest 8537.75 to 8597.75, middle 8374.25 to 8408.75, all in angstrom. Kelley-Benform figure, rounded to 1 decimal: 56.1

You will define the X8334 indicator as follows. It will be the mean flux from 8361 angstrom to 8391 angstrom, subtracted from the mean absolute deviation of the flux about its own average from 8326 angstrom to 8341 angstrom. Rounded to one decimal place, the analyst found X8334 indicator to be -23.6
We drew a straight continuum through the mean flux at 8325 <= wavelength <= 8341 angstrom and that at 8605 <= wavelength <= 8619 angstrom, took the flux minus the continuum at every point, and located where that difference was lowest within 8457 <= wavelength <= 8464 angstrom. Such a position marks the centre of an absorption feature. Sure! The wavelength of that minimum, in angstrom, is 8457.5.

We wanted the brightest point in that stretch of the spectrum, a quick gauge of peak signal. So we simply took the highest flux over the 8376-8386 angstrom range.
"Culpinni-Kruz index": 24.55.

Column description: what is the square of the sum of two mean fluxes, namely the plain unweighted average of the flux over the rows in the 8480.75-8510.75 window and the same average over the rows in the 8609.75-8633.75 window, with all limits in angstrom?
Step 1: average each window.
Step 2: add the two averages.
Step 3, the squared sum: 2161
